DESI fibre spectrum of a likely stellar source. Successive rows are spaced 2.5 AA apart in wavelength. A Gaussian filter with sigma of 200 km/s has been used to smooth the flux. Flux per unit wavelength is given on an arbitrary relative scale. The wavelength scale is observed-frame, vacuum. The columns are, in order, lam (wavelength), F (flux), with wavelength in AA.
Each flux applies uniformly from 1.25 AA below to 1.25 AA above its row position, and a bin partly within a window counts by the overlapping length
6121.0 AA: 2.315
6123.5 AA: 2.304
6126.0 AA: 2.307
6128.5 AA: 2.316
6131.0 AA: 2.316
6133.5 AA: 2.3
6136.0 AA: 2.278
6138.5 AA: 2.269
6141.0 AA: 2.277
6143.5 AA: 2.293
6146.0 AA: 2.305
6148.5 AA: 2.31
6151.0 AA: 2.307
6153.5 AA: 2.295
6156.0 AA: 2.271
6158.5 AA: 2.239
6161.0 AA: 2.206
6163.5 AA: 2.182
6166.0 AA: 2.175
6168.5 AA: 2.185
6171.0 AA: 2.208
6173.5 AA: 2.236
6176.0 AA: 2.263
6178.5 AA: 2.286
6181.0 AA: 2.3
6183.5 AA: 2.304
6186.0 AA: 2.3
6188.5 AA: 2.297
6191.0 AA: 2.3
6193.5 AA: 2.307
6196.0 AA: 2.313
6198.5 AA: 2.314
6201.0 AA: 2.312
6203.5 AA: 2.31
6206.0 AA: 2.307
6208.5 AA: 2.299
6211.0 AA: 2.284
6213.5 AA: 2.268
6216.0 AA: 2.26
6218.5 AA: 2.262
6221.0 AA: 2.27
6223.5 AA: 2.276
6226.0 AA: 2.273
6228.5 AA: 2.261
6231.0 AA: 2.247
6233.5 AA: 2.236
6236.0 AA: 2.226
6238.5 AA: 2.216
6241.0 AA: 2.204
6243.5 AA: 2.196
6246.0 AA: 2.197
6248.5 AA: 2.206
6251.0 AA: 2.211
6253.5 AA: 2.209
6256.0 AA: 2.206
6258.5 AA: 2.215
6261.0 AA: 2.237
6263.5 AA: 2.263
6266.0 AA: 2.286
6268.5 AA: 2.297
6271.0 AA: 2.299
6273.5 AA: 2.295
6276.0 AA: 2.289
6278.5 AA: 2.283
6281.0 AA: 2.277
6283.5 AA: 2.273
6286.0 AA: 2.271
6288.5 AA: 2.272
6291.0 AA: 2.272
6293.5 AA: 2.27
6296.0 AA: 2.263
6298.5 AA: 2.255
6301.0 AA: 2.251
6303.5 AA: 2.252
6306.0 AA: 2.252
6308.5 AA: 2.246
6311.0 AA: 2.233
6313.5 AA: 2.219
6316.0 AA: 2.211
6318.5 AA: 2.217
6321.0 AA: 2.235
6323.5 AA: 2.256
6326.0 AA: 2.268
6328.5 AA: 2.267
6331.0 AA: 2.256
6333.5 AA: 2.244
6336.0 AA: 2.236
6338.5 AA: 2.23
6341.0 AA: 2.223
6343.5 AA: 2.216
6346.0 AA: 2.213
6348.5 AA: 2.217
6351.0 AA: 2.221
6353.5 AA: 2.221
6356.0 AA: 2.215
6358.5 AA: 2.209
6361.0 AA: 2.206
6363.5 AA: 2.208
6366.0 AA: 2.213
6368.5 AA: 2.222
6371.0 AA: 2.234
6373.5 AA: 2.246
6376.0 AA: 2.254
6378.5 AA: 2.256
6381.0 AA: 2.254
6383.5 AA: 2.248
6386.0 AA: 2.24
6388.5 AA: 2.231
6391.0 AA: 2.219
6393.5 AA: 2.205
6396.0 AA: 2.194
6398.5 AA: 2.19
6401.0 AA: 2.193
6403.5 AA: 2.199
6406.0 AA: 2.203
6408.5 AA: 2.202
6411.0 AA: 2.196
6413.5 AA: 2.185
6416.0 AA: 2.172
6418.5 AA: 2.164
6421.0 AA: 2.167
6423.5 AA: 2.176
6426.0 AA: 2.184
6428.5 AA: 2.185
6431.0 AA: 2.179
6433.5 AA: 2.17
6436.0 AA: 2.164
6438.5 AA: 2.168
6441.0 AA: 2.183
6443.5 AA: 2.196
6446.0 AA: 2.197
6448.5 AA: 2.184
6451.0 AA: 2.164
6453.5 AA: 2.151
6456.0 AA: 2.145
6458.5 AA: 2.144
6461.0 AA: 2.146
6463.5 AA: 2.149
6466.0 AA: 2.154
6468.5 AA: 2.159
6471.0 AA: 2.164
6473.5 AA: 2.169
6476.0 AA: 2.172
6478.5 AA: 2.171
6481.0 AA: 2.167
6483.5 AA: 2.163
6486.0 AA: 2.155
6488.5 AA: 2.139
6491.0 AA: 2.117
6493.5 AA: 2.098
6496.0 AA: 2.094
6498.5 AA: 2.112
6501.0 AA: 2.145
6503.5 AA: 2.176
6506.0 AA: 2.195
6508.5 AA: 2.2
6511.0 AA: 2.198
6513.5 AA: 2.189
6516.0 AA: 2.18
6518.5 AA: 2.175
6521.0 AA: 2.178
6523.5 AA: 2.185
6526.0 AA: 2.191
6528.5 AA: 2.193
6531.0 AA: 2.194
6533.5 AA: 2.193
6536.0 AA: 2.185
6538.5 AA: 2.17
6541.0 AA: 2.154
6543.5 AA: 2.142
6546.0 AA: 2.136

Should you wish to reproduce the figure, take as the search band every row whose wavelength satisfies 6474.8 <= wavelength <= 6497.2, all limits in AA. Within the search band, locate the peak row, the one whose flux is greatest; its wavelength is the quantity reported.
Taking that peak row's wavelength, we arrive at 6476.0 AA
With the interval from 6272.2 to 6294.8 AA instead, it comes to 6273.5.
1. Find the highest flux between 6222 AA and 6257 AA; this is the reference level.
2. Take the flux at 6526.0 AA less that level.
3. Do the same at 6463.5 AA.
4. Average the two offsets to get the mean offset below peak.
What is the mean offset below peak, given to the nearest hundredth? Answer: -0.11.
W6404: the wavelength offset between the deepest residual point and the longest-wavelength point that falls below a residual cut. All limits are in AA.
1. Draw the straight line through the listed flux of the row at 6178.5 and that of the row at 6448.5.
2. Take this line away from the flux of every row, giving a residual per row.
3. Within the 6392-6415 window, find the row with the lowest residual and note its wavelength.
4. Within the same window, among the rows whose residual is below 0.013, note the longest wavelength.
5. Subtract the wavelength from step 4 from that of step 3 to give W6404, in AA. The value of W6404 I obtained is -15.0 AA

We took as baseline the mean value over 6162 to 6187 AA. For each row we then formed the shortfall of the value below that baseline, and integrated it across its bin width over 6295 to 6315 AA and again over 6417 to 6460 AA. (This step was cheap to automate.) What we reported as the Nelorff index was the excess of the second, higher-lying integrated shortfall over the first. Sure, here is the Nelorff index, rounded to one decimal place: 3.1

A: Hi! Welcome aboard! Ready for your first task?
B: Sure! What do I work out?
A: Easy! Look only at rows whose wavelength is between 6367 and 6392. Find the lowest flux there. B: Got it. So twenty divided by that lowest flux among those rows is 9.01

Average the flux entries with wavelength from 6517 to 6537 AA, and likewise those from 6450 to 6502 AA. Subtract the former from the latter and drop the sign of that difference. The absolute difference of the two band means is 0.040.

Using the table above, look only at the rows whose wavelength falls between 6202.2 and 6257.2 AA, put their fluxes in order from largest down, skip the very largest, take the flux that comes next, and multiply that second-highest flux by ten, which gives 23.1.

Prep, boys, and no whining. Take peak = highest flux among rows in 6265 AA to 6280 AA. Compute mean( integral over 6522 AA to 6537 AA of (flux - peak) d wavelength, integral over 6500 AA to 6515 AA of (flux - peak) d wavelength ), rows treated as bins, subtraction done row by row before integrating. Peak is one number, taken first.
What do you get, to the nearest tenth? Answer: -1.7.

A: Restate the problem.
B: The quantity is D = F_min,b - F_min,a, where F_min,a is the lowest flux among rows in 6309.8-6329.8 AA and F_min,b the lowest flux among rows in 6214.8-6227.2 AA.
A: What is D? 0.05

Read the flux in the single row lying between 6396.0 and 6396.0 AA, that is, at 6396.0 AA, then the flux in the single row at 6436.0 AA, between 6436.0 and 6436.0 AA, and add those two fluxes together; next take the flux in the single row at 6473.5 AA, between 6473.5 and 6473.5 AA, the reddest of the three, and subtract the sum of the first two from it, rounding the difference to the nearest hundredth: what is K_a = -2.19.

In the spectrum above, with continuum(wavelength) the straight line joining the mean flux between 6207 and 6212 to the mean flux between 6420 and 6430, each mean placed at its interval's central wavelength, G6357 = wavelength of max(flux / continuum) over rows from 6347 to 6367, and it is 6353.5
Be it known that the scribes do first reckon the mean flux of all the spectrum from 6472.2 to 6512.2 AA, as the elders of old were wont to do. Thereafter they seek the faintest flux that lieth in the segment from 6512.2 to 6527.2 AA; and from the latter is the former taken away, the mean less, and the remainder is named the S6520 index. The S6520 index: 0.021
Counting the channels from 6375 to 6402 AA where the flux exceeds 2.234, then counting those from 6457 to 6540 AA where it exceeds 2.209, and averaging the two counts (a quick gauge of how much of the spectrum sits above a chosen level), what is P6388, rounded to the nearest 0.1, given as 2.5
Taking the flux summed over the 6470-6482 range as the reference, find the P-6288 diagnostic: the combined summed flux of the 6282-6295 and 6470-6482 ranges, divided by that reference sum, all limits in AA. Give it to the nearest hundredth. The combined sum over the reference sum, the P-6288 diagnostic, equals 2.05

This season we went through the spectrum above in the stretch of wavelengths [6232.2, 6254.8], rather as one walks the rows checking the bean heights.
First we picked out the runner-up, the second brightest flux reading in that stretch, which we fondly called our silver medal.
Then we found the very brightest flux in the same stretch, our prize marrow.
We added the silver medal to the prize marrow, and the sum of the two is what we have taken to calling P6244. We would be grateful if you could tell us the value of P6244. 4.46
